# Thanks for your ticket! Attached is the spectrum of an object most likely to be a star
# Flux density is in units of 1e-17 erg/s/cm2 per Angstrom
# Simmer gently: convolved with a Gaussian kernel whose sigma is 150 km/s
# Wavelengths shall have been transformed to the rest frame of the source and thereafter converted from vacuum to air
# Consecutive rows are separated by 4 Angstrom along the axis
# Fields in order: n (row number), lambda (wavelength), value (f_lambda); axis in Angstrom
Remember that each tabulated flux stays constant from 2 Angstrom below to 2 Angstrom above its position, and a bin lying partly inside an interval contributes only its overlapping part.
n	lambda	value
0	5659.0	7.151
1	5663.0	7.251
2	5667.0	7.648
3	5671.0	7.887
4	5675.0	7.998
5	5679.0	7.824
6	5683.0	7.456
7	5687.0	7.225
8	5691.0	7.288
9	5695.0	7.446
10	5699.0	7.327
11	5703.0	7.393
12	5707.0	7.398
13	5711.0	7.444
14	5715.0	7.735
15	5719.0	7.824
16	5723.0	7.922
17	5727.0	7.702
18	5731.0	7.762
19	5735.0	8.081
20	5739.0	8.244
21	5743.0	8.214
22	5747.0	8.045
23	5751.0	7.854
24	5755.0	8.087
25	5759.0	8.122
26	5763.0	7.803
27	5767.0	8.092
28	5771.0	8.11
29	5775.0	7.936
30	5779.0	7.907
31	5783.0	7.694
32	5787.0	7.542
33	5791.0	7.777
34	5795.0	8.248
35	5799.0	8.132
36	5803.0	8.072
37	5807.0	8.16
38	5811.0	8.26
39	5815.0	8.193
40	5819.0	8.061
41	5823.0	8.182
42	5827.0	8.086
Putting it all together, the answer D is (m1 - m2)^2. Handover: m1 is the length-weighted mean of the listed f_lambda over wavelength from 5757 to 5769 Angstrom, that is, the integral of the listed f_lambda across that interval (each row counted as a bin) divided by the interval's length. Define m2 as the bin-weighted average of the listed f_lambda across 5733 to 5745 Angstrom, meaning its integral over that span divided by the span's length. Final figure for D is 0.03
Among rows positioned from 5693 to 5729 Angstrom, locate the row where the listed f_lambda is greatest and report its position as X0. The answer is 5723.0 Angstrom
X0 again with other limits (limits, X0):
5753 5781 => 5759.0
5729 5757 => 5739.0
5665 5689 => 5675.0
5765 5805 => 5795.0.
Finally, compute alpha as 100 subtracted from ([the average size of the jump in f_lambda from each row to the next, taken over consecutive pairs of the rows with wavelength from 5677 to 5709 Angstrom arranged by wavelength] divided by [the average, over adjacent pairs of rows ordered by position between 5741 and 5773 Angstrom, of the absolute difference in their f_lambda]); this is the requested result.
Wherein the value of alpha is -99.2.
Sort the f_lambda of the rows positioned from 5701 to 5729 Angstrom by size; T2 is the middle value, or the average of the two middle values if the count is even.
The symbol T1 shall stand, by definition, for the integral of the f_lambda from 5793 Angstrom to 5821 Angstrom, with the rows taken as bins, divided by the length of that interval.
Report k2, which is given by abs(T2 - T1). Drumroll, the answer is 0.46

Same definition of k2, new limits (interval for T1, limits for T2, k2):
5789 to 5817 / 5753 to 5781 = 0.03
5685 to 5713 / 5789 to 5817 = 0.80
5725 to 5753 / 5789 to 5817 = 0.17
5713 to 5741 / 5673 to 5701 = 0.45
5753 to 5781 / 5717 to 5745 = 0.09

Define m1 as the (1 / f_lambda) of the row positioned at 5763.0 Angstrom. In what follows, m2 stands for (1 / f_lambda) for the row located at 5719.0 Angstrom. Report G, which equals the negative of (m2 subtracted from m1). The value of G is 0.000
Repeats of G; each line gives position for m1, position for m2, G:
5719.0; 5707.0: 0.007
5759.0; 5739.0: -0.002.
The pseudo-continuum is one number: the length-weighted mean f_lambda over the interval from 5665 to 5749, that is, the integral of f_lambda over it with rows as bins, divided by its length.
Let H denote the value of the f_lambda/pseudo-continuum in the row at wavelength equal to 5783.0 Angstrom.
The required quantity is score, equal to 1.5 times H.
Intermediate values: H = 1.00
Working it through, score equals 1.50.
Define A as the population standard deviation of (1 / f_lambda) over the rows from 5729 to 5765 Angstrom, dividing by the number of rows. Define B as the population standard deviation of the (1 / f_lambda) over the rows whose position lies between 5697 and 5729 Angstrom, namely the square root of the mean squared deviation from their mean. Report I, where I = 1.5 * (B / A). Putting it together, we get 2.1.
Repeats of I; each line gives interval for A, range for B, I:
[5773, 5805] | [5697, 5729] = 1.6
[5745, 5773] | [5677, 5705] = 2.5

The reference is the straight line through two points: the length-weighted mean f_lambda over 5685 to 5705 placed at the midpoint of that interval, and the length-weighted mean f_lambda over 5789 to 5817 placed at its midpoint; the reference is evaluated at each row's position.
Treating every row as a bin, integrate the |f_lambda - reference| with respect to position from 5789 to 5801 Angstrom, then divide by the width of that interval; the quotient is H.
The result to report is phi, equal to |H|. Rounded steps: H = 0.16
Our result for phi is 0.16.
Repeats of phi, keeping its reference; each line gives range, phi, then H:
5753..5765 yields 0.22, 0.22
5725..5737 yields 0.25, 0.25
